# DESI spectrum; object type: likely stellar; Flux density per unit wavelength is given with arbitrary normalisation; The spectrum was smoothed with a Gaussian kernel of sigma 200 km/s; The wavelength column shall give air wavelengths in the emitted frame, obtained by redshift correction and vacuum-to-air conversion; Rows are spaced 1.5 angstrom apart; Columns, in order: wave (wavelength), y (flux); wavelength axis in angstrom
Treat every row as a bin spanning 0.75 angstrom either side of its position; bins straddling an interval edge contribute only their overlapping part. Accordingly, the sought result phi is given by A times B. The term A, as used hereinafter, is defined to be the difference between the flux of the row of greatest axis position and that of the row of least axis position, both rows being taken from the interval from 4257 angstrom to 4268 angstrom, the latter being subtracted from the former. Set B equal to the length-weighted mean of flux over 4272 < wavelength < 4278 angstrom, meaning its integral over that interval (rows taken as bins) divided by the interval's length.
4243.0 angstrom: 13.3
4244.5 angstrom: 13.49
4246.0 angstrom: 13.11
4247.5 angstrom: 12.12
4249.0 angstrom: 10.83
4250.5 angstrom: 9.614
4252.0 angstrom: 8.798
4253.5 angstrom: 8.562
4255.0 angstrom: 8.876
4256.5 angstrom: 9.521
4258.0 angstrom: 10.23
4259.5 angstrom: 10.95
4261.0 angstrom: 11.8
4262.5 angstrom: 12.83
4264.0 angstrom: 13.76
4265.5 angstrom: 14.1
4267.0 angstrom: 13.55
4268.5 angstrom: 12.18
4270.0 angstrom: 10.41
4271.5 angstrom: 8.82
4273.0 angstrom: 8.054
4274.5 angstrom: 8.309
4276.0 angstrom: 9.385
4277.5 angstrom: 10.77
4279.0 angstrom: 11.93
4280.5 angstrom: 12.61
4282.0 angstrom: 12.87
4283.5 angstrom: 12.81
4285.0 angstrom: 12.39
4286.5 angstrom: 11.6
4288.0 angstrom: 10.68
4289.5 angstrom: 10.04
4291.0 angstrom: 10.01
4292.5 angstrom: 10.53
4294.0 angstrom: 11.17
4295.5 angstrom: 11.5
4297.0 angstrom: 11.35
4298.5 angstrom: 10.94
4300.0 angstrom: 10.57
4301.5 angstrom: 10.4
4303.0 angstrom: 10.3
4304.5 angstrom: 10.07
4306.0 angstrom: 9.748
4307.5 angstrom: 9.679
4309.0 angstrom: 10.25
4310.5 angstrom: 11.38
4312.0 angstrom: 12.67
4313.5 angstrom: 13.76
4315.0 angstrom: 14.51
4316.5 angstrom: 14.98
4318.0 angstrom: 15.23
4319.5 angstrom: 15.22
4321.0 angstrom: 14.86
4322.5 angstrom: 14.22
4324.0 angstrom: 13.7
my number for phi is 30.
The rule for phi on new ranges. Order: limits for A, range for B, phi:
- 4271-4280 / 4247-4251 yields 34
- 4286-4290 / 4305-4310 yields -16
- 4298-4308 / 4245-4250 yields -15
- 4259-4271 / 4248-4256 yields -5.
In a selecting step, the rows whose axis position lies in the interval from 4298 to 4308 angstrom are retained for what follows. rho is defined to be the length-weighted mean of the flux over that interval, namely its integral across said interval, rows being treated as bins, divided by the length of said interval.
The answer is 10.2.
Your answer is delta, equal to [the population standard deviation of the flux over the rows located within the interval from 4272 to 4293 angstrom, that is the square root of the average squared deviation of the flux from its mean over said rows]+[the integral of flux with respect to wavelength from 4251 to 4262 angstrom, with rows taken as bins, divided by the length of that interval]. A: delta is 11.4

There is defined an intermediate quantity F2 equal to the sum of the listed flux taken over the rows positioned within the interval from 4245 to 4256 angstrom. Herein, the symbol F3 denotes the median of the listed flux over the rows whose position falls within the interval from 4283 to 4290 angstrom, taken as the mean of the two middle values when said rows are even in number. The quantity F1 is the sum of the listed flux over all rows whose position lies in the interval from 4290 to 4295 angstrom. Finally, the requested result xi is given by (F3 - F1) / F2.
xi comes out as -0.3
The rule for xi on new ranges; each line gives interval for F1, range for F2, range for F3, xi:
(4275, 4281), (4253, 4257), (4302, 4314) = -1.3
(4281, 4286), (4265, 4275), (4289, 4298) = -0.4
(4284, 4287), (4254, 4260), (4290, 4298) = -0.3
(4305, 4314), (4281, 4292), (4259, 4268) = -0.7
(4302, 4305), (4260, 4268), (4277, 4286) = -0.1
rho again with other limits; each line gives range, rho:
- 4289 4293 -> 10.2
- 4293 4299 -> 11.2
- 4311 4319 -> 14.2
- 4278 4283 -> 12.4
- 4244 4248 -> 12.9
